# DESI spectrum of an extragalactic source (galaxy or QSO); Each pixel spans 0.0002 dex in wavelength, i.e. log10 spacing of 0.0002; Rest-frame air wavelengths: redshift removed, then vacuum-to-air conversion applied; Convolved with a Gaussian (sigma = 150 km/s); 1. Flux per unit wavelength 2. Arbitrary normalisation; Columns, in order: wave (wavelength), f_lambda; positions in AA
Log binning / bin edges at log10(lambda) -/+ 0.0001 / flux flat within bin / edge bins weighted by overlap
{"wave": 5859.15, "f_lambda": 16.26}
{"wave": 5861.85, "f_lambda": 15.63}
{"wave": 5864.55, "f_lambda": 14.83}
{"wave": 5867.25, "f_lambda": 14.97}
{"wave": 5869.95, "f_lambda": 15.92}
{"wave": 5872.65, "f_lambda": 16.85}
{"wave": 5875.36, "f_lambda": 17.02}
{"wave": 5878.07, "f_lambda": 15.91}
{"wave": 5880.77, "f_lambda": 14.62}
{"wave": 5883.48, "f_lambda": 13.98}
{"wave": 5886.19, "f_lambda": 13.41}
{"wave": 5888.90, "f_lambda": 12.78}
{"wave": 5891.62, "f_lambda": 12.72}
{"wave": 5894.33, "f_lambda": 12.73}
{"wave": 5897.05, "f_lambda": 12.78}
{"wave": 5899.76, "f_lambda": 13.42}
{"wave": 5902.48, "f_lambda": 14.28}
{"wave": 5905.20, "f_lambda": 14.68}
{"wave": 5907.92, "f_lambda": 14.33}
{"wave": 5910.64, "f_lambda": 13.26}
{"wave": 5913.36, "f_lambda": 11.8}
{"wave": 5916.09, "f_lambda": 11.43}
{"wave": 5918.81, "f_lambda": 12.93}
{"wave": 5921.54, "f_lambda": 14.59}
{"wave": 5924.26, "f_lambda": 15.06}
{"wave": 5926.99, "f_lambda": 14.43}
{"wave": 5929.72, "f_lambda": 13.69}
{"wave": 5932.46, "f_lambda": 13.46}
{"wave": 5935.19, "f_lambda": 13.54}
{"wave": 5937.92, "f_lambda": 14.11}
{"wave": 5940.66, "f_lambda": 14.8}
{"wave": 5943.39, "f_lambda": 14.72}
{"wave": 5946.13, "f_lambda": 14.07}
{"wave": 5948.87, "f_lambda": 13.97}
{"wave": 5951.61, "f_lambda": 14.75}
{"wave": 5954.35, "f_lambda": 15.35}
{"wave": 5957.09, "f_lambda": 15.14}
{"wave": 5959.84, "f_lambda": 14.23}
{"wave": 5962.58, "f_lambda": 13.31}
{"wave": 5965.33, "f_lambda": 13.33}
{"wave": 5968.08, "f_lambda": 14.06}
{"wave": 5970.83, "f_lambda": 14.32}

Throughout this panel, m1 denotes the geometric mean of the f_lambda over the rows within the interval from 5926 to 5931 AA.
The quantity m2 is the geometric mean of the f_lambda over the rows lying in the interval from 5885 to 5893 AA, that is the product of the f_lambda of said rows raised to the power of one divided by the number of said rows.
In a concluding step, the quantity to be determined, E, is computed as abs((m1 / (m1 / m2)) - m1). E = 1.1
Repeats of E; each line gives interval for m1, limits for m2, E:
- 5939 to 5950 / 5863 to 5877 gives 1.5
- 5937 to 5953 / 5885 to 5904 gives 1.2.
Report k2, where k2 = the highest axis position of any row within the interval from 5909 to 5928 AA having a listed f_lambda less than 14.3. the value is 5918.81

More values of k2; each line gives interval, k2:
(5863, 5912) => 5910.64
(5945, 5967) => 5965.33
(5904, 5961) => 5959.84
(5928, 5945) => 5937.92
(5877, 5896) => 5894.33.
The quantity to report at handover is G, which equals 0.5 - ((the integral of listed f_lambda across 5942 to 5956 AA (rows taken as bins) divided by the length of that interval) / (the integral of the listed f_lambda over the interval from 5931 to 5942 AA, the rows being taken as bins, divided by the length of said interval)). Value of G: -0.54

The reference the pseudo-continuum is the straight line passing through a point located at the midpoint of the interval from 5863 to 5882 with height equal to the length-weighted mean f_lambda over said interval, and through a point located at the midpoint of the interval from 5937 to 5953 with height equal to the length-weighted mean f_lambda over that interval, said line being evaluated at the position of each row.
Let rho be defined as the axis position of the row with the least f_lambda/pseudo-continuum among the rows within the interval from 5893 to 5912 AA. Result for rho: 5894.33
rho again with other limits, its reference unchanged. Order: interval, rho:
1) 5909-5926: 5916.09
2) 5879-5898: 5891.62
